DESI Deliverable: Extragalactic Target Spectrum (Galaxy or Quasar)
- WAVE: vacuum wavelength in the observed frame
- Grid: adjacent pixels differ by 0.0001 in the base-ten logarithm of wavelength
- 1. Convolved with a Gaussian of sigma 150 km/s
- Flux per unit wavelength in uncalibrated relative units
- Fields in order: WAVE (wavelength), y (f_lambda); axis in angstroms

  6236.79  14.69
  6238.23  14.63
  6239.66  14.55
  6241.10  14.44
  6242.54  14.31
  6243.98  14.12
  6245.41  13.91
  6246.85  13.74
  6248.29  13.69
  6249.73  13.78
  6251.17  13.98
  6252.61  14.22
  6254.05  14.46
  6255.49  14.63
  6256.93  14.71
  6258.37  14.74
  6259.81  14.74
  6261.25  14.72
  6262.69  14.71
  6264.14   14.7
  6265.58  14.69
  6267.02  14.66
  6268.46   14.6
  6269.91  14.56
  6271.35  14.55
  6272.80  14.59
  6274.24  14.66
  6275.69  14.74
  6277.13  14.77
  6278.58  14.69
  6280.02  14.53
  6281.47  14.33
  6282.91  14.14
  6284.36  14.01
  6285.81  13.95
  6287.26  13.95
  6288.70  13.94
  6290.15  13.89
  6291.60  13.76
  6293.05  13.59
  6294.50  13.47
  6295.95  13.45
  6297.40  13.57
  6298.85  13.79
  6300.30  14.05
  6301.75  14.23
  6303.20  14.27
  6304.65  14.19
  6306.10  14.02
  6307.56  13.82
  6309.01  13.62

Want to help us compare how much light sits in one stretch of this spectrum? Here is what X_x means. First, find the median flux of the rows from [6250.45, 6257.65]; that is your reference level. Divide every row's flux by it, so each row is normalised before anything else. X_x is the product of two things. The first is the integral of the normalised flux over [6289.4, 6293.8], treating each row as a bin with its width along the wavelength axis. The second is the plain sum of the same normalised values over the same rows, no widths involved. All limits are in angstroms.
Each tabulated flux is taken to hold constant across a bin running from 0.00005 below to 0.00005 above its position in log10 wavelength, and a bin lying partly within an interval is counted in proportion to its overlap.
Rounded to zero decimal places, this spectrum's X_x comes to 12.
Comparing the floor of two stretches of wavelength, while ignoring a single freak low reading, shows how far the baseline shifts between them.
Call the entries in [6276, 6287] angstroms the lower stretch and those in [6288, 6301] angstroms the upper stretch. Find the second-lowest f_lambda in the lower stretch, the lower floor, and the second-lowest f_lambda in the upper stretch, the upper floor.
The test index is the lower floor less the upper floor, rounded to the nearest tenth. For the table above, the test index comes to 0.5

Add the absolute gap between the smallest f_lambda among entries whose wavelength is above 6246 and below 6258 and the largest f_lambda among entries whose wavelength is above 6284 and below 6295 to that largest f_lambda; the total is 14.3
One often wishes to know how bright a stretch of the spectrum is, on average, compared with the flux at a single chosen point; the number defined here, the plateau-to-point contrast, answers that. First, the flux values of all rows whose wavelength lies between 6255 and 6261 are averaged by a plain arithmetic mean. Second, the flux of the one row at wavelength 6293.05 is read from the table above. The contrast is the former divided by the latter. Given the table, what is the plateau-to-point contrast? 1.08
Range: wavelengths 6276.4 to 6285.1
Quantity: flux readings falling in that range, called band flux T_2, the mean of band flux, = 14.4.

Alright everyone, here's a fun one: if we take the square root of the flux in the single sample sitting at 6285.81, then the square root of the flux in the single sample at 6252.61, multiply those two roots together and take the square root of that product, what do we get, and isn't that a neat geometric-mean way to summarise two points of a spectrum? 3.753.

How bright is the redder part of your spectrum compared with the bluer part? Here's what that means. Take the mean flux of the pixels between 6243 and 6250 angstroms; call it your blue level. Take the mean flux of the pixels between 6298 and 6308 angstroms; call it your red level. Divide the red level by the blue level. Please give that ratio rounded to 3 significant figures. 1.01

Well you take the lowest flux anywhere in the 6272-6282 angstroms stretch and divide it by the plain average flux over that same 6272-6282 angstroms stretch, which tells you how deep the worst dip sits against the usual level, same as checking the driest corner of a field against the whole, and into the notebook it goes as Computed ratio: 0.980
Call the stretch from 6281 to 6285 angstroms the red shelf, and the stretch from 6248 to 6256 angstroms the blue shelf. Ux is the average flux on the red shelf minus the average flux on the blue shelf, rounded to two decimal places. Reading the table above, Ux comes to 0.03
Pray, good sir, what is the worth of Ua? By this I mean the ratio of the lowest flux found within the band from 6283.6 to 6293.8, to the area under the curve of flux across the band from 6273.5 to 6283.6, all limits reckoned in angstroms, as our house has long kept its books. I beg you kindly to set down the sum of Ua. 0.092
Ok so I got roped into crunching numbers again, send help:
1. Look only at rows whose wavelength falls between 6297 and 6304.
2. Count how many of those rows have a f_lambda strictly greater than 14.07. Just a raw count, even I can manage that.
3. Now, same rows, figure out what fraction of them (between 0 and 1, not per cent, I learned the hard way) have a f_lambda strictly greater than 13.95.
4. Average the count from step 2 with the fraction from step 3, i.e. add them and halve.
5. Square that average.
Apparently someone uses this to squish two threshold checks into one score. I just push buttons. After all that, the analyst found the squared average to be 1.7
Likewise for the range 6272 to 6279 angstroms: 9.0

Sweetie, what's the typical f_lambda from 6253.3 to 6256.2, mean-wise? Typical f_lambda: 14.5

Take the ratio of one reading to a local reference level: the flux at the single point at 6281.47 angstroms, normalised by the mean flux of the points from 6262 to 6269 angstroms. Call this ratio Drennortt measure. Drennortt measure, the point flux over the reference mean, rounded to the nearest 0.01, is 0.98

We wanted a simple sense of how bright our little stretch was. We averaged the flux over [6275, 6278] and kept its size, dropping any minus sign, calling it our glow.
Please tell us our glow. 14.8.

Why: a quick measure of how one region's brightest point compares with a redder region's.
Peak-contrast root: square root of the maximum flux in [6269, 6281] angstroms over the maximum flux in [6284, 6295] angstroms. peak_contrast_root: 1.027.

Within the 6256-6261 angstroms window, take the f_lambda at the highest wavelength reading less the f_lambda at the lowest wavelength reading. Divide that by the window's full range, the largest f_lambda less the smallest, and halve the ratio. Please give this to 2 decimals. 0.50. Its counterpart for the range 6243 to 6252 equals -0.16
